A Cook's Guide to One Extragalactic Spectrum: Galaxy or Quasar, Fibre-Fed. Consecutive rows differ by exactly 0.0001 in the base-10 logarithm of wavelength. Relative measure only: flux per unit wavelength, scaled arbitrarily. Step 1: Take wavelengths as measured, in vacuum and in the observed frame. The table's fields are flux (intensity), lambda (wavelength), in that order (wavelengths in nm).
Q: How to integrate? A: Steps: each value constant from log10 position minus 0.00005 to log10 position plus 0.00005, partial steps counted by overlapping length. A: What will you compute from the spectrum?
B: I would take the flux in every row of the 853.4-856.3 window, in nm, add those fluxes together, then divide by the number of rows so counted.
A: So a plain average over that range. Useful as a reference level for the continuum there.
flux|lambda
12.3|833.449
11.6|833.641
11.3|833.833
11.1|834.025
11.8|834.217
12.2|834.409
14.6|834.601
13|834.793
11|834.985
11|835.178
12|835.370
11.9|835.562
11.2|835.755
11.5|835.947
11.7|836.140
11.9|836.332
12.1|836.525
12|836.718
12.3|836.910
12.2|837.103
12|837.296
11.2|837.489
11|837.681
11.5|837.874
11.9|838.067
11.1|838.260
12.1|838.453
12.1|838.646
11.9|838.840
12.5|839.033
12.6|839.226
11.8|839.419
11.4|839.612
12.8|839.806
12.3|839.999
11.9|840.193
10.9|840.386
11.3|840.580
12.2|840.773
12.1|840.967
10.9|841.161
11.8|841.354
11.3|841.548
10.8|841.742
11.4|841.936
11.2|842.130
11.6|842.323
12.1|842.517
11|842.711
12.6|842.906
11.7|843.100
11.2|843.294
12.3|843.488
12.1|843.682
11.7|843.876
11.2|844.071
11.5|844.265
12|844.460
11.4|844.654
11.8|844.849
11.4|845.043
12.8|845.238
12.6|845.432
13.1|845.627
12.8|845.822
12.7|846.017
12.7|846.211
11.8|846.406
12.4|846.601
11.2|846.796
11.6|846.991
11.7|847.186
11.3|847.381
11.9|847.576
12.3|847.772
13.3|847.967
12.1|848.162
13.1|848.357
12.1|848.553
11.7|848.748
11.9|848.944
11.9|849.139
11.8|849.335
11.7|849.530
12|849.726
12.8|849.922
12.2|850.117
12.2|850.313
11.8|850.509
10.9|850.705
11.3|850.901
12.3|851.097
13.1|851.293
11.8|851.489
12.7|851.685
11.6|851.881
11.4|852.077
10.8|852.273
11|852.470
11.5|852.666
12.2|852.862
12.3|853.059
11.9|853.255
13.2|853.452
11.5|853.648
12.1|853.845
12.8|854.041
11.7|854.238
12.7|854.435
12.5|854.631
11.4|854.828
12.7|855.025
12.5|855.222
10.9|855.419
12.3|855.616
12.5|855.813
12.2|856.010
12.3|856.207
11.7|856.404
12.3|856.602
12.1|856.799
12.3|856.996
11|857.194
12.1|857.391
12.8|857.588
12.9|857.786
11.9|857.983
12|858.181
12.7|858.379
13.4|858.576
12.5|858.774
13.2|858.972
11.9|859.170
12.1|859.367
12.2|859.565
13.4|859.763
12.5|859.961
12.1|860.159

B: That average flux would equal 12.2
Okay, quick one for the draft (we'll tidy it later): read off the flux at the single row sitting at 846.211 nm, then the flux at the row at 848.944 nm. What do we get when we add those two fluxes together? 24.6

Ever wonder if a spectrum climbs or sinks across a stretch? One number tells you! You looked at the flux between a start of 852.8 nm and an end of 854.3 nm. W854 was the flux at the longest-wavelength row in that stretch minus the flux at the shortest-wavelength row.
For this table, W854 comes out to -0.5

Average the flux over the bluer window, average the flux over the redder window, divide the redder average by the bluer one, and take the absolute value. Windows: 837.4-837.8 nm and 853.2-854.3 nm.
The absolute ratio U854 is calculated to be 1.10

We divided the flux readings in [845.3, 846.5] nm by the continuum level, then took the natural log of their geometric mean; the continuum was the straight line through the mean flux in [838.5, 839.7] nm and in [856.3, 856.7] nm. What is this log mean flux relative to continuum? 0.05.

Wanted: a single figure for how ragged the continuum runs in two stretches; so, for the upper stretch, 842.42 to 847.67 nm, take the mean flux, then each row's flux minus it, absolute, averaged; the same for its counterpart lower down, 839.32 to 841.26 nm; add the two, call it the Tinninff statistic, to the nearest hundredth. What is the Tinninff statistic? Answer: 1.01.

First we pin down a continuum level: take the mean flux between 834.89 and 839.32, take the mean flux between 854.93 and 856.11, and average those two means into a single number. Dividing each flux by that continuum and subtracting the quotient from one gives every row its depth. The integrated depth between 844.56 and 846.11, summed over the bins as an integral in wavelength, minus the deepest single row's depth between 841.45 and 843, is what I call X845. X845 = -0.144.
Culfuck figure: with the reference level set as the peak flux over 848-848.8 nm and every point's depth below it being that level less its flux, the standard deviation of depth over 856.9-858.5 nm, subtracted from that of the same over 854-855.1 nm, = 0.0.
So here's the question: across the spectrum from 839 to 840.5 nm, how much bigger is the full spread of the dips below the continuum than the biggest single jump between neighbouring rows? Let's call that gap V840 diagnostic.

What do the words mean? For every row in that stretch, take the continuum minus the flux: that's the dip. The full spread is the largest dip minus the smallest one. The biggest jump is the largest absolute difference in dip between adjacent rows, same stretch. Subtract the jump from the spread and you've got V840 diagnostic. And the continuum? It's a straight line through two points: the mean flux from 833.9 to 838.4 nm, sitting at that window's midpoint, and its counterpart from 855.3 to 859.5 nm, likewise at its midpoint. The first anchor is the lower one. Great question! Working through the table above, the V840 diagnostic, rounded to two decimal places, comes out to 0.51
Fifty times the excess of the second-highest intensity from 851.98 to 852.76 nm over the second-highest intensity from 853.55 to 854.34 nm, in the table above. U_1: -35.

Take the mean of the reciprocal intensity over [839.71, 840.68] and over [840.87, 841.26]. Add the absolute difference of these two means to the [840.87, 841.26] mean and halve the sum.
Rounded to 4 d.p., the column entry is 0.0448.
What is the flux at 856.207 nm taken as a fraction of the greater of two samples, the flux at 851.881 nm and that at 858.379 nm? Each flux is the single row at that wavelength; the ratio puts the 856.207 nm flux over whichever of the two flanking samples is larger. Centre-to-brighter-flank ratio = 0.97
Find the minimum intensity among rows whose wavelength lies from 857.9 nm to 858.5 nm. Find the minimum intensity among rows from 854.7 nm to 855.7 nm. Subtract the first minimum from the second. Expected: -1.00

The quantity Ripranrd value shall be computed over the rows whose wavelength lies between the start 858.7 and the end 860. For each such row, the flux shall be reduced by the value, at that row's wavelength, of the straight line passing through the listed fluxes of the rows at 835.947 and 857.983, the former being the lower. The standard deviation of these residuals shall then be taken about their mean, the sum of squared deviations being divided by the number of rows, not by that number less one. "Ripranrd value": 0.520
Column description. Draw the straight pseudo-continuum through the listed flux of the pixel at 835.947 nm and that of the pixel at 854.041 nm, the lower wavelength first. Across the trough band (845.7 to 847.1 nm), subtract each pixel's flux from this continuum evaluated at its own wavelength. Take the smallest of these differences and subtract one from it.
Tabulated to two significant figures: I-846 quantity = -1.6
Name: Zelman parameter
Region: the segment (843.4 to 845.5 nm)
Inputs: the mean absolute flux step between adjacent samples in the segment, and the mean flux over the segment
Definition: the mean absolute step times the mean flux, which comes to 5.8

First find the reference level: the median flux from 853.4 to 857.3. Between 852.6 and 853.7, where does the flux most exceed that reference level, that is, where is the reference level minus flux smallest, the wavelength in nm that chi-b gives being 853.452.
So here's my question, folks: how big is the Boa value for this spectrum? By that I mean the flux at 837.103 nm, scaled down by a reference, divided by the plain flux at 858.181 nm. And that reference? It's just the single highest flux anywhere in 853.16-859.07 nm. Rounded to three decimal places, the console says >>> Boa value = 0.076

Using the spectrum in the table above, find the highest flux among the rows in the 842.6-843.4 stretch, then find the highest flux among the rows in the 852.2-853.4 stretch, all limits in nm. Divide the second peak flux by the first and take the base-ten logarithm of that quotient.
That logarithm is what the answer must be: -0.01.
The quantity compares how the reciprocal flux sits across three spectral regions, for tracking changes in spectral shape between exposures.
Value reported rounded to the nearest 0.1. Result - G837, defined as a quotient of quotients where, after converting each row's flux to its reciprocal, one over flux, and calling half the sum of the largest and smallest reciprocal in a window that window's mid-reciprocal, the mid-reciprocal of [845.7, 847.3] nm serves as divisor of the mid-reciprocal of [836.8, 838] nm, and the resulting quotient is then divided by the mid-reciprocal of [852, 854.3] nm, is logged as 12.2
